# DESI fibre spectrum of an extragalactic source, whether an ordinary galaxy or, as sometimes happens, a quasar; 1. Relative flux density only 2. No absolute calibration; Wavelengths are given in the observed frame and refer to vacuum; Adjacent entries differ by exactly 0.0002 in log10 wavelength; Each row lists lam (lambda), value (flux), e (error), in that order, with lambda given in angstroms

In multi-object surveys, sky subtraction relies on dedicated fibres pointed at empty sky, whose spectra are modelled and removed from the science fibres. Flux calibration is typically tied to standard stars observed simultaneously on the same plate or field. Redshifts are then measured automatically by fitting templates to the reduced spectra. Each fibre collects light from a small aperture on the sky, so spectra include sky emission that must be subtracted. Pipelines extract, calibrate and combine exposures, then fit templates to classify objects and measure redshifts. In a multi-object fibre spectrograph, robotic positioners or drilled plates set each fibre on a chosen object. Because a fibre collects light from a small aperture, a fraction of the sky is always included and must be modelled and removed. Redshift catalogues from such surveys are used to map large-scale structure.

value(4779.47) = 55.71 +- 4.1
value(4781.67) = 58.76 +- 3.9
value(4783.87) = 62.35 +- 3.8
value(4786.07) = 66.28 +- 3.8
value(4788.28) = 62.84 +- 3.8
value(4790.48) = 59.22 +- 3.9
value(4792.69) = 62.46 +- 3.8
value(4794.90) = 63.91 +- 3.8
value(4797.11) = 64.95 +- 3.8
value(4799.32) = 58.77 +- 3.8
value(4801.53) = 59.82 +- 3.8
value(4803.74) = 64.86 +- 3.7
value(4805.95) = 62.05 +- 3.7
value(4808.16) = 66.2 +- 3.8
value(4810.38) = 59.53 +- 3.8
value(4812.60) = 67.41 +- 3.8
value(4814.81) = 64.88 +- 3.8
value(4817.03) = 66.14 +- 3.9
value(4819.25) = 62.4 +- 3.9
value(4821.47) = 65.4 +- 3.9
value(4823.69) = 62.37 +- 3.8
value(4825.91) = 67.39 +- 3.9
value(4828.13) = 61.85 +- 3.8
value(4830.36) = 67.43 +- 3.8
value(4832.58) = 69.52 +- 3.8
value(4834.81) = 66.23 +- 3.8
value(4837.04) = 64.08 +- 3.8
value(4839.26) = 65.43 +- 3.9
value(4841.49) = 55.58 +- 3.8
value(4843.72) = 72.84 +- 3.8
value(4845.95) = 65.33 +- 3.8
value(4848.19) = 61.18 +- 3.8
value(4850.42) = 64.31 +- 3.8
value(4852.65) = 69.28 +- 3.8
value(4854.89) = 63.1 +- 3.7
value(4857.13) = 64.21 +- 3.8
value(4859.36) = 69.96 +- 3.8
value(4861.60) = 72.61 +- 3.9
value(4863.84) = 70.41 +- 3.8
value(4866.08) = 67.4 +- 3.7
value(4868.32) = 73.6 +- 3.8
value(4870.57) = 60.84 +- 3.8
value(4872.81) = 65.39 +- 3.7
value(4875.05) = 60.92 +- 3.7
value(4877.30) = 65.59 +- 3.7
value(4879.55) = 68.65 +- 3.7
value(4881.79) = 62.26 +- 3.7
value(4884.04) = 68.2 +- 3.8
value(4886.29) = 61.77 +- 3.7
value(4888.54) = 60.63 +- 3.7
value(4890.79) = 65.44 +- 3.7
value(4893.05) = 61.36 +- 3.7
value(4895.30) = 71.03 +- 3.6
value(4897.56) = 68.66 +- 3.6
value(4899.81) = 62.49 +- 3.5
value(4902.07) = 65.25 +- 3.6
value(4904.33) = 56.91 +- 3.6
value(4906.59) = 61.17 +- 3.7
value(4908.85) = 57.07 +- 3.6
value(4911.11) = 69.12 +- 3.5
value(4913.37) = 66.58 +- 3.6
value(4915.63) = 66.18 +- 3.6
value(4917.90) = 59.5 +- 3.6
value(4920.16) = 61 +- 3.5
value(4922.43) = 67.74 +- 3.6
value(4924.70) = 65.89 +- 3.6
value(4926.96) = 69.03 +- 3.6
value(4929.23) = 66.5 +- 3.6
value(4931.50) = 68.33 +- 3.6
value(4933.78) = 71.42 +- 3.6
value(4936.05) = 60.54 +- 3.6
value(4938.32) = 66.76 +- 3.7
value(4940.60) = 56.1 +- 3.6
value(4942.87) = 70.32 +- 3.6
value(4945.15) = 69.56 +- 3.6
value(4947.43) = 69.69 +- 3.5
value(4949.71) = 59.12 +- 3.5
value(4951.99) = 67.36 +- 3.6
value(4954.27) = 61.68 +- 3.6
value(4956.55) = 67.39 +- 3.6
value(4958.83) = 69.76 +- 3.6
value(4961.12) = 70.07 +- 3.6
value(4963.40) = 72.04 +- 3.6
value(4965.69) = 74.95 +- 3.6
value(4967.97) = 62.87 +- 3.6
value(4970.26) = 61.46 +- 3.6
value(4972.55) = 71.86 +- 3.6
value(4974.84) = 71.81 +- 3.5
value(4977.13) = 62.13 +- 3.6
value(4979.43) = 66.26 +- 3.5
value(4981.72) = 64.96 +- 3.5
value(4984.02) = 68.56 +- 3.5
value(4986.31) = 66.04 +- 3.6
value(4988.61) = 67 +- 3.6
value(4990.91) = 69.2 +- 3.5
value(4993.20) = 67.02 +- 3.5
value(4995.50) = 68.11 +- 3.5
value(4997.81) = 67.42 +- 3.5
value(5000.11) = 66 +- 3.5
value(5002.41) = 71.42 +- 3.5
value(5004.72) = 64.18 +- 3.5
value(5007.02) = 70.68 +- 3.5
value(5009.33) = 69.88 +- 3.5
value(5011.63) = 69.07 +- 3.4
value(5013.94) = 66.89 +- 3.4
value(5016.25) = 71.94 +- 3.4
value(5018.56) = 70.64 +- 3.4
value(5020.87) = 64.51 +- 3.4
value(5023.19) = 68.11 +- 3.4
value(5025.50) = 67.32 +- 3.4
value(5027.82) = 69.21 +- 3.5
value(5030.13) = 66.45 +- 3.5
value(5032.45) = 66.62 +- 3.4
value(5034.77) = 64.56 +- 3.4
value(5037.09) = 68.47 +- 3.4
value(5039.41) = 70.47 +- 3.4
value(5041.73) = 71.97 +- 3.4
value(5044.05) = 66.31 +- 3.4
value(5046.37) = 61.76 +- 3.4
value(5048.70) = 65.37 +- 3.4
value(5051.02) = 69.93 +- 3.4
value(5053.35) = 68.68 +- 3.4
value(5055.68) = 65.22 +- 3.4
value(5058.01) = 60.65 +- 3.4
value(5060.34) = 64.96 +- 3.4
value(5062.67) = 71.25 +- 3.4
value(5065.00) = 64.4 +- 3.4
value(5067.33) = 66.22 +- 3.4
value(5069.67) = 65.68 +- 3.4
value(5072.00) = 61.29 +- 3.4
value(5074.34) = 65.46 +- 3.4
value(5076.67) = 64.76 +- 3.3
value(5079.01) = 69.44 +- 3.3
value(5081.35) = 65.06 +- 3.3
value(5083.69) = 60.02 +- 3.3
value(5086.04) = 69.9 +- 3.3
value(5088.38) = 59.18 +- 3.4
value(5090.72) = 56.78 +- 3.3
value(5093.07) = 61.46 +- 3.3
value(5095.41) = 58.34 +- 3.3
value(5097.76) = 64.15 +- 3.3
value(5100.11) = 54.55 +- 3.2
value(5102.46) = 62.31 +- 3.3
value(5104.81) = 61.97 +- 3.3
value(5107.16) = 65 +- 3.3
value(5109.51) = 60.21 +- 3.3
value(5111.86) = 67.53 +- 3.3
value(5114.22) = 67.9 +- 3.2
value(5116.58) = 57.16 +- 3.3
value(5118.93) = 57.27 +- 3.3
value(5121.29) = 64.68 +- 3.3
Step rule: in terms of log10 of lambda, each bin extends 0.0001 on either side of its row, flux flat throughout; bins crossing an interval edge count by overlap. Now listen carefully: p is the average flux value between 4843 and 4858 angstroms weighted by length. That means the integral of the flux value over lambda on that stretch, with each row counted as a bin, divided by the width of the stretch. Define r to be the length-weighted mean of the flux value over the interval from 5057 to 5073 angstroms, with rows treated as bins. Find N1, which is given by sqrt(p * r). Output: 65.3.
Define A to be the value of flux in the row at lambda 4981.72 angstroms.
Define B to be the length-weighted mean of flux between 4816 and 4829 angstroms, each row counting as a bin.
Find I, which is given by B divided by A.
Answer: 0.99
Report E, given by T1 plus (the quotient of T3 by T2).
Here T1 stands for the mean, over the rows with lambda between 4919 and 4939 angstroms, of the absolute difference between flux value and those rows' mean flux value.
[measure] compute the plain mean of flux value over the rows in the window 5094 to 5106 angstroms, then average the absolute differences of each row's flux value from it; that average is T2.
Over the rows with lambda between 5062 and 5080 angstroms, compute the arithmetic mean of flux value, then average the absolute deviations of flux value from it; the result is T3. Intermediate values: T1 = 2.6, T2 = 3.1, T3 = 2.2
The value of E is 3.3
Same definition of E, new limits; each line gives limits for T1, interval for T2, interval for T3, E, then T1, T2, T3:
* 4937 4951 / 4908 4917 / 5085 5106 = 6.0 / 5.1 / 3.8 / 3.3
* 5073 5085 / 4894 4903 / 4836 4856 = 3.1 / 2.0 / 3.0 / 3.2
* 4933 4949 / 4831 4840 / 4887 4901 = 6.7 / 4.6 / 1.6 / 3.4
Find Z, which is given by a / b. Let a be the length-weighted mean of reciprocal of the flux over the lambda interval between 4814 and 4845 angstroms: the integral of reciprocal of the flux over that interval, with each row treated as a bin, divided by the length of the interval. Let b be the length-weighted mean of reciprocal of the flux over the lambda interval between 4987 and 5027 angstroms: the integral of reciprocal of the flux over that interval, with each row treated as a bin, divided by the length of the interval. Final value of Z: 1.05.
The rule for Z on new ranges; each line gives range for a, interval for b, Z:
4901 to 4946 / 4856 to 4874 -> 1.05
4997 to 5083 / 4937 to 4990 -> 0.99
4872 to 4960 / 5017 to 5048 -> 1.04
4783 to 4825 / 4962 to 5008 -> 1.07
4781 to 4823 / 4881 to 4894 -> 1.00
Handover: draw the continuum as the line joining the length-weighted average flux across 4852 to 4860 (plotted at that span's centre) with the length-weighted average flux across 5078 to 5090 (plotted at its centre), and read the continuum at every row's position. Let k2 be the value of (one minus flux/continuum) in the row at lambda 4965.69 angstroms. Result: -0.15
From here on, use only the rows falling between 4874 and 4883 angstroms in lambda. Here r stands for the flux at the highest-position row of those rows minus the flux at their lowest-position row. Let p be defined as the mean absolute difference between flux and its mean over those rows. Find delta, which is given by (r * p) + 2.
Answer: 6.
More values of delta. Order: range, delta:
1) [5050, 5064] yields 6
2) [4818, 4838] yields 6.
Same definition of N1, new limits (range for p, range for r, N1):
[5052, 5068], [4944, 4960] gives 66.1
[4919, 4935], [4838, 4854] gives 66.0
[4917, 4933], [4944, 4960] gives 66.0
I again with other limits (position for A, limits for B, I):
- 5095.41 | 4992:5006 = 1.16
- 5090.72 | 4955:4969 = 1.22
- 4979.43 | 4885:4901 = 0.97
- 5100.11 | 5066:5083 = 1.20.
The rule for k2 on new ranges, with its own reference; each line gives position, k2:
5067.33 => -0.03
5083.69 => 0.07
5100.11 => 0.15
